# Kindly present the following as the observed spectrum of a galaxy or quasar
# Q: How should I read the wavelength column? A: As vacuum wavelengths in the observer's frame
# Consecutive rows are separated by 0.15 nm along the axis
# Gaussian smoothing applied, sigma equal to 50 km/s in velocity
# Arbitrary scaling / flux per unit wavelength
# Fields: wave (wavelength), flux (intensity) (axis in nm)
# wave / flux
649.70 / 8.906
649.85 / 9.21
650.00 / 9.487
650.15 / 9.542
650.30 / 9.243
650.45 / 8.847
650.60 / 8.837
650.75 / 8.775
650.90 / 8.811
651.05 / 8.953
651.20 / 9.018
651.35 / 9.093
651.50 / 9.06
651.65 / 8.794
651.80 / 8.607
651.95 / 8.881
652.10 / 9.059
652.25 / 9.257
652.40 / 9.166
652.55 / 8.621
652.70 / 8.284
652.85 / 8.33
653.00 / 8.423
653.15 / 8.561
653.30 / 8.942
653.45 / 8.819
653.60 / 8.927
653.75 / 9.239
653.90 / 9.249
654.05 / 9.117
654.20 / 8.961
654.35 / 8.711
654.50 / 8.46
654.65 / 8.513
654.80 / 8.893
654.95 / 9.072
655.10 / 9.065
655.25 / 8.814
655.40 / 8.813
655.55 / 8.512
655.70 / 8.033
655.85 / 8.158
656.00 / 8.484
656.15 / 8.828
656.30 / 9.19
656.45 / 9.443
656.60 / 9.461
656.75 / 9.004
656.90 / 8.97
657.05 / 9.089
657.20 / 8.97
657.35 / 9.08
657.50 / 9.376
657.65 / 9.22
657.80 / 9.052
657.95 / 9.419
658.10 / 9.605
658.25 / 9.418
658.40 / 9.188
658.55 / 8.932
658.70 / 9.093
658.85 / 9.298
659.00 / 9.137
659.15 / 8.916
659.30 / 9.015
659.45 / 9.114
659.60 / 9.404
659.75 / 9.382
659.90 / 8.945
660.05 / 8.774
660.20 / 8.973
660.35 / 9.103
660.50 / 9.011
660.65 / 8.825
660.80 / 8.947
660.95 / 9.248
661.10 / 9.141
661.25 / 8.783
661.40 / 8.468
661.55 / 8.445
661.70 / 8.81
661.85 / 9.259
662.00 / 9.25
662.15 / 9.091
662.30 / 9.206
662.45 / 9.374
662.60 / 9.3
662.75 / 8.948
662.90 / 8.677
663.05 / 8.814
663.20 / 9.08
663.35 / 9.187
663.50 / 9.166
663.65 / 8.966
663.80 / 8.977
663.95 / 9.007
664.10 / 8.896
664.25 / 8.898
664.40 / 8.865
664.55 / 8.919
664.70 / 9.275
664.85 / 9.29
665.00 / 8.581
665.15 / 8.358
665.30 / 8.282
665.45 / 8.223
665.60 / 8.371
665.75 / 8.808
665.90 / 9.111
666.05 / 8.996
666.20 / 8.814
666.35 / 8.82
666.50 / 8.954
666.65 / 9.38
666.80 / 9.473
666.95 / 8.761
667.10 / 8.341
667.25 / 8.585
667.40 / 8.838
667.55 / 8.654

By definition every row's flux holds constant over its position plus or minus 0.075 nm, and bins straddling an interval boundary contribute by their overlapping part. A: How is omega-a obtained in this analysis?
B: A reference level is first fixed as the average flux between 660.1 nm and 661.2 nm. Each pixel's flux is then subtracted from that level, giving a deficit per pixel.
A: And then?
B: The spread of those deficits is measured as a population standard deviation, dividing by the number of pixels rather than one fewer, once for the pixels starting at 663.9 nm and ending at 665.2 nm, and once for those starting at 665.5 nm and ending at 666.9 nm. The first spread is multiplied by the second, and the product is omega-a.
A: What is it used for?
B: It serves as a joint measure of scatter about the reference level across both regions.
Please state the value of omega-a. 0.087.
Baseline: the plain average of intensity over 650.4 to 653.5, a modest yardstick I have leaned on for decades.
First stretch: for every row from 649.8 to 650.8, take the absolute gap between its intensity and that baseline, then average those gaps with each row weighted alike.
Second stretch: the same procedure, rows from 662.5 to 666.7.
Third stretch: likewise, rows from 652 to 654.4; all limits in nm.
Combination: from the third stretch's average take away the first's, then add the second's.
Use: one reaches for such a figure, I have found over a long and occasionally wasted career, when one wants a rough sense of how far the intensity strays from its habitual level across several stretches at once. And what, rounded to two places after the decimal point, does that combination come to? 0.20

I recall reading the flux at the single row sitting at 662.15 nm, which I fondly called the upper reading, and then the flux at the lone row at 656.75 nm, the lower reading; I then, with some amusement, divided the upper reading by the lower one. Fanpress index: 1.01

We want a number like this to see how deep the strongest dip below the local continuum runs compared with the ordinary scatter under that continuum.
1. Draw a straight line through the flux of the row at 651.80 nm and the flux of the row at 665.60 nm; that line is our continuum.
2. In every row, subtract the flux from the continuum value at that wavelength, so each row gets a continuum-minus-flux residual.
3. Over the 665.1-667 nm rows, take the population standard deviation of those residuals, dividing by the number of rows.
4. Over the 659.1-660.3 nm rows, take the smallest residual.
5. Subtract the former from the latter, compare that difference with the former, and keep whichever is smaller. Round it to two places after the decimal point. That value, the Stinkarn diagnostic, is -1.32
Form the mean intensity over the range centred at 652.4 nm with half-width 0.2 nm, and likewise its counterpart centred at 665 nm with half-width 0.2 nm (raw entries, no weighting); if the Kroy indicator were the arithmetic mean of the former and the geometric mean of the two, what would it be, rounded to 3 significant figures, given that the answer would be 8.95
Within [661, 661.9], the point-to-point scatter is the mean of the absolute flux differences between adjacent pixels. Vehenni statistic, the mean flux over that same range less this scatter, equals 8.52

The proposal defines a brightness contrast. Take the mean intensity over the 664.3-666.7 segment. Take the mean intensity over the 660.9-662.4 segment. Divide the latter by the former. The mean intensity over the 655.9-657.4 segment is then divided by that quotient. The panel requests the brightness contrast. 8.9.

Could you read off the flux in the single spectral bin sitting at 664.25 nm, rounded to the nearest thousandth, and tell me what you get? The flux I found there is 8.898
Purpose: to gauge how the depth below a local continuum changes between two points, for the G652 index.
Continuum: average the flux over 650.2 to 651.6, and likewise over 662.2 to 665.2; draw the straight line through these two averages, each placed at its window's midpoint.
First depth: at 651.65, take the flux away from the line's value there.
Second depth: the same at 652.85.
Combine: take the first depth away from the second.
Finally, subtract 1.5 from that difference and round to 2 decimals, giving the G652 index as -1.03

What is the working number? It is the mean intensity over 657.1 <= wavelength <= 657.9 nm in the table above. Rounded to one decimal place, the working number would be 9.1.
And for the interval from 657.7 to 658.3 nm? 9.4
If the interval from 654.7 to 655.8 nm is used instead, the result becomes 8.7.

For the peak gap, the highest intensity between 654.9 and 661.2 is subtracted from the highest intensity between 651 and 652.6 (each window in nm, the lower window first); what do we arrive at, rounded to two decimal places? -0.35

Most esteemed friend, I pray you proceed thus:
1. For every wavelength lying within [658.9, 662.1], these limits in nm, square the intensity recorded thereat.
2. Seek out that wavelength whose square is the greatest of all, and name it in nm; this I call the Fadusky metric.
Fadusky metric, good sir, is 659.60 nm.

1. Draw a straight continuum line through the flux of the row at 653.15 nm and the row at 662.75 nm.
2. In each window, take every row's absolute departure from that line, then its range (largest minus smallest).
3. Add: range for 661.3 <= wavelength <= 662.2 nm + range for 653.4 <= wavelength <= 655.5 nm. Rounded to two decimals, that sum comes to 0.92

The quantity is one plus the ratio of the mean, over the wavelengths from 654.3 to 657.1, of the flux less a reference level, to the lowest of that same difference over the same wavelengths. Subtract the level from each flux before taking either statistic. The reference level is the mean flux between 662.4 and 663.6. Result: 1.24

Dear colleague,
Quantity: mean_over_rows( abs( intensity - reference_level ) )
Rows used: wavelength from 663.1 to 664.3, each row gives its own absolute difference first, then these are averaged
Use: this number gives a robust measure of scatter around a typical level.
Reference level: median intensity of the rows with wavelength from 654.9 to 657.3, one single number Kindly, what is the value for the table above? 0.09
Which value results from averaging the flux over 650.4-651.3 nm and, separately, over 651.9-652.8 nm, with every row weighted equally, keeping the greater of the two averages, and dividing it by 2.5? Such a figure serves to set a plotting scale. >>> 3.55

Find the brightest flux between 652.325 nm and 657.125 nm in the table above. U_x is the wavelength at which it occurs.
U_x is 656.60 nm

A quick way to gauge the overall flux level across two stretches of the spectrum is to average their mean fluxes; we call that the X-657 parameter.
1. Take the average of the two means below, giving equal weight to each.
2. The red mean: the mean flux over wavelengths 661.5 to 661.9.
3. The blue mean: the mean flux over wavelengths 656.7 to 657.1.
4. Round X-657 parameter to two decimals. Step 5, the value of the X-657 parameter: 8.93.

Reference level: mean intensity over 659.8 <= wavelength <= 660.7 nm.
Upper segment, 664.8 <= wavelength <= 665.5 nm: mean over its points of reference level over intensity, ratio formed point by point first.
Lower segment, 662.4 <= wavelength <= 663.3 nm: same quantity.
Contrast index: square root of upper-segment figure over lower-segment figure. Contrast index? 1.029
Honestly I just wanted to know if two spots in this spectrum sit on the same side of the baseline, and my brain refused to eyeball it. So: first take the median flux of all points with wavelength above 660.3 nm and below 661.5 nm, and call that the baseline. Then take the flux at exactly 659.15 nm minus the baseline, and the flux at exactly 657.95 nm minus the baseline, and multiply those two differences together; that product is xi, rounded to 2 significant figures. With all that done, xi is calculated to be -0.028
